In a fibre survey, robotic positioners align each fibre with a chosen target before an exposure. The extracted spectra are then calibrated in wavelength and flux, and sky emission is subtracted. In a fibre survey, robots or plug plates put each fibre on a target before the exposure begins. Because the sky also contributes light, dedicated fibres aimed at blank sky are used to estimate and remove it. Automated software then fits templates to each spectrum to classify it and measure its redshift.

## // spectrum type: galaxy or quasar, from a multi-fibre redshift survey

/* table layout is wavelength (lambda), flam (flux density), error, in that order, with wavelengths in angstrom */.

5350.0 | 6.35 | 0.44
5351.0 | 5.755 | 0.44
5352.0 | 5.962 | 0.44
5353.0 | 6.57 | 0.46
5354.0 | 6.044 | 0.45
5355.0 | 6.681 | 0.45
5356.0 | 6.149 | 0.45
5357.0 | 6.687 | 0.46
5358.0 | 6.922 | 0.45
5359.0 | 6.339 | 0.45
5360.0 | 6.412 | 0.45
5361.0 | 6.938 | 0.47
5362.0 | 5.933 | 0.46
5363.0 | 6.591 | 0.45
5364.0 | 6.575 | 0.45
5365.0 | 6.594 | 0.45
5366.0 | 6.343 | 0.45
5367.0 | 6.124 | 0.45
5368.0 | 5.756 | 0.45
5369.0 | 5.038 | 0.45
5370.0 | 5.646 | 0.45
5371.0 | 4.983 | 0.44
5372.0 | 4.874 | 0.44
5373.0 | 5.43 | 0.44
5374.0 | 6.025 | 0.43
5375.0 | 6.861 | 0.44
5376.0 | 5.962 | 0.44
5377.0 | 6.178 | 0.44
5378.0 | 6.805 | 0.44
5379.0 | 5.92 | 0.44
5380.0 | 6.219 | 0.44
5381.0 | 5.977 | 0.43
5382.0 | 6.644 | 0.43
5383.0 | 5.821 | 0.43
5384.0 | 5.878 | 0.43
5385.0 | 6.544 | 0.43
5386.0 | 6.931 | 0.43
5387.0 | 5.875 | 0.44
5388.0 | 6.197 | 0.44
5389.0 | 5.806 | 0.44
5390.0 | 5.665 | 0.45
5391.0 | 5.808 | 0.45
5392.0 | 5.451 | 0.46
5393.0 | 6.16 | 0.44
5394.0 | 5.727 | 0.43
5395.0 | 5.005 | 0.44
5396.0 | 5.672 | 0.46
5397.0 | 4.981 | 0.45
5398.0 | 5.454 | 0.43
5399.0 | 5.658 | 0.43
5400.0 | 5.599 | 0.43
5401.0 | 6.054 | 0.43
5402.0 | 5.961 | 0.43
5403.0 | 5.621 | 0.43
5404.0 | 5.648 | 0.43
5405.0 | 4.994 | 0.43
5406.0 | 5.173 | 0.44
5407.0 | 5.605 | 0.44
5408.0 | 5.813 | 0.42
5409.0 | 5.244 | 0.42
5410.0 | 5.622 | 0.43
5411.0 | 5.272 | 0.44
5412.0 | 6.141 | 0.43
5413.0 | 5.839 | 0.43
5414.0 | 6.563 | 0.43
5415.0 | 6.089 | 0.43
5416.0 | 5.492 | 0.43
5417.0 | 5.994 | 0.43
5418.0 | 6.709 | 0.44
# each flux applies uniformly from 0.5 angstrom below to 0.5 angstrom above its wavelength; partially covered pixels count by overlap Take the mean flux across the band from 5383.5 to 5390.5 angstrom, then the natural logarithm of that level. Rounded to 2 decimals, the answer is 1.81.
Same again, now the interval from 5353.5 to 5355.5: 1.85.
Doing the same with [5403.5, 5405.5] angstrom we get 1.67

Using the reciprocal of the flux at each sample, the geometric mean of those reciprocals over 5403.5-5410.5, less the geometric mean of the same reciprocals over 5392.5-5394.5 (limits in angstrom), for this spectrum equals 0.016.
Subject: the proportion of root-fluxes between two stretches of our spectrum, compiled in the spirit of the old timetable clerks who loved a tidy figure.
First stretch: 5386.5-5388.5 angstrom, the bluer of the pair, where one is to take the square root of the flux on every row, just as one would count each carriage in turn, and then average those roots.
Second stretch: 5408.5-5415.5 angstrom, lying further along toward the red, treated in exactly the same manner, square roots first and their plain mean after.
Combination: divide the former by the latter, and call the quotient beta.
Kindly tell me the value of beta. 1.02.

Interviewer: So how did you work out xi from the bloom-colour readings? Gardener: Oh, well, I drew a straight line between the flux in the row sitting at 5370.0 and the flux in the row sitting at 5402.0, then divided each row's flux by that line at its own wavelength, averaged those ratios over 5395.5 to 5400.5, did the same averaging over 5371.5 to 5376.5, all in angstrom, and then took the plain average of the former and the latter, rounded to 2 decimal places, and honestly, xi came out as 0.97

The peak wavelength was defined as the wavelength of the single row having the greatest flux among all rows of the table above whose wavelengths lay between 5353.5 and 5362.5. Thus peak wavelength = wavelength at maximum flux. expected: 5361.0 angstrom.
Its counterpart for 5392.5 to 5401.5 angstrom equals 5393.0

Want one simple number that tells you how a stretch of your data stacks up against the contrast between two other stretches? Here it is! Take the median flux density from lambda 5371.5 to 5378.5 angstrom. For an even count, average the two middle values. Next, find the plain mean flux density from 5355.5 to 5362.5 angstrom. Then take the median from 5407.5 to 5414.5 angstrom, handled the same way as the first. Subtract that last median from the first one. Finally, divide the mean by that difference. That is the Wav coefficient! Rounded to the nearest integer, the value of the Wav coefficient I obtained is 31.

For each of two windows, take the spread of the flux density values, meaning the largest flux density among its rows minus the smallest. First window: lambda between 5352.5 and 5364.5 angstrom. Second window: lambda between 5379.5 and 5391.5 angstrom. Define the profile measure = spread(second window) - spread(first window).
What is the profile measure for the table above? 0.3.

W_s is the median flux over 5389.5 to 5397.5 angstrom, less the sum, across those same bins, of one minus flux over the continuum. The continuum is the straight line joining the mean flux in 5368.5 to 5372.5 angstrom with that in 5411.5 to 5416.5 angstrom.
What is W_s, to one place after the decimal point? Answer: 5.6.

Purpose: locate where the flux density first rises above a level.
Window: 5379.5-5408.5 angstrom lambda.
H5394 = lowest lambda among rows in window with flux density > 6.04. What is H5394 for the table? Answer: 5380.0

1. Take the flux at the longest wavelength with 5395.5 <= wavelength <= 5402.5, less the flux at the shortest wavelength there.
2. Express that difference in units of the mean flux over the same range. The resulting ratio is 0.05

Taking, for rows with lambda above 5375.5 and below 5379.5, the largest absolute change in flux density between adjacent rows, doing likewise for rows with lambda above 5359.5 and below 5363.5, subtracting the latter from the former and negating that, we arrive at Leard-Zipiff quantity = 0.12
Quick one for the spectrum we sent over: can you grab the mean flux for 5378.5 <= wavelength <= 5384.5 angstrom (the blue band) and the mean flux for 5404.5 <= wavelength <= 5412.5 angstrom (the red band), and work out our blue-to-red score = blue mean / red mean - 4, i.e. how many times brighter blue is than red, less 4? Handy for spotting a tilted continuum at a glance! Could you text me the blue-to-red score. -2.89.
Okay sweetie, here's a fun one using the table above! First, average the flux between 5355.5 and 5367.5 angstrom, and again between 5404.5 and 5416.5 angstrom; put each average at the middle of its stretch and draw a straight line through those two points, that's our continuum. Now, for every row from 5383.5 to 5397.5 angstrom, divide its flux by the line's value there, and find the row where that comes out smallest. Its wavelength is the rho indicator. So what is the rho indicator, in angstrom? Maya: 5395.0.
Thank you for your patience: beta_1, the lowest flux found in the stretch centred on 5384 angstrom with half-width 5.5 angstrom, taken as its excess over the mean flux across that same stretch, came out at -0.36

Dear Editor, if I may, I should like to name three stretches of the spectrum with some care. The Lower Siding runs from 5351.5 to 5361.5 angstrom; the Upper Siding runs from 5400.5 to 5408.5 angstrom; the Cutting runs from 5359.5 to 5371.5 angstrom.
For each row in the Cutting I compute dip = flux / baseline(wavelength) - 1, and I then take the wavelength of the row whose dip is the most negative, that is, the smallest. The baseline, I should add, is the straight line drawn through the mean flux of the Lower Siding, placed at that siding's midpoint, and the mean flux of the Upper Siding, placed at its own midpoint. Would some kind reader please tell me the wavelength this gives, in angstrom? 5371.0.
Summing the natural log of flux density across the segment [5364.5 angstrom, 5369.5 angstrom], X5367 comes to 8.91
